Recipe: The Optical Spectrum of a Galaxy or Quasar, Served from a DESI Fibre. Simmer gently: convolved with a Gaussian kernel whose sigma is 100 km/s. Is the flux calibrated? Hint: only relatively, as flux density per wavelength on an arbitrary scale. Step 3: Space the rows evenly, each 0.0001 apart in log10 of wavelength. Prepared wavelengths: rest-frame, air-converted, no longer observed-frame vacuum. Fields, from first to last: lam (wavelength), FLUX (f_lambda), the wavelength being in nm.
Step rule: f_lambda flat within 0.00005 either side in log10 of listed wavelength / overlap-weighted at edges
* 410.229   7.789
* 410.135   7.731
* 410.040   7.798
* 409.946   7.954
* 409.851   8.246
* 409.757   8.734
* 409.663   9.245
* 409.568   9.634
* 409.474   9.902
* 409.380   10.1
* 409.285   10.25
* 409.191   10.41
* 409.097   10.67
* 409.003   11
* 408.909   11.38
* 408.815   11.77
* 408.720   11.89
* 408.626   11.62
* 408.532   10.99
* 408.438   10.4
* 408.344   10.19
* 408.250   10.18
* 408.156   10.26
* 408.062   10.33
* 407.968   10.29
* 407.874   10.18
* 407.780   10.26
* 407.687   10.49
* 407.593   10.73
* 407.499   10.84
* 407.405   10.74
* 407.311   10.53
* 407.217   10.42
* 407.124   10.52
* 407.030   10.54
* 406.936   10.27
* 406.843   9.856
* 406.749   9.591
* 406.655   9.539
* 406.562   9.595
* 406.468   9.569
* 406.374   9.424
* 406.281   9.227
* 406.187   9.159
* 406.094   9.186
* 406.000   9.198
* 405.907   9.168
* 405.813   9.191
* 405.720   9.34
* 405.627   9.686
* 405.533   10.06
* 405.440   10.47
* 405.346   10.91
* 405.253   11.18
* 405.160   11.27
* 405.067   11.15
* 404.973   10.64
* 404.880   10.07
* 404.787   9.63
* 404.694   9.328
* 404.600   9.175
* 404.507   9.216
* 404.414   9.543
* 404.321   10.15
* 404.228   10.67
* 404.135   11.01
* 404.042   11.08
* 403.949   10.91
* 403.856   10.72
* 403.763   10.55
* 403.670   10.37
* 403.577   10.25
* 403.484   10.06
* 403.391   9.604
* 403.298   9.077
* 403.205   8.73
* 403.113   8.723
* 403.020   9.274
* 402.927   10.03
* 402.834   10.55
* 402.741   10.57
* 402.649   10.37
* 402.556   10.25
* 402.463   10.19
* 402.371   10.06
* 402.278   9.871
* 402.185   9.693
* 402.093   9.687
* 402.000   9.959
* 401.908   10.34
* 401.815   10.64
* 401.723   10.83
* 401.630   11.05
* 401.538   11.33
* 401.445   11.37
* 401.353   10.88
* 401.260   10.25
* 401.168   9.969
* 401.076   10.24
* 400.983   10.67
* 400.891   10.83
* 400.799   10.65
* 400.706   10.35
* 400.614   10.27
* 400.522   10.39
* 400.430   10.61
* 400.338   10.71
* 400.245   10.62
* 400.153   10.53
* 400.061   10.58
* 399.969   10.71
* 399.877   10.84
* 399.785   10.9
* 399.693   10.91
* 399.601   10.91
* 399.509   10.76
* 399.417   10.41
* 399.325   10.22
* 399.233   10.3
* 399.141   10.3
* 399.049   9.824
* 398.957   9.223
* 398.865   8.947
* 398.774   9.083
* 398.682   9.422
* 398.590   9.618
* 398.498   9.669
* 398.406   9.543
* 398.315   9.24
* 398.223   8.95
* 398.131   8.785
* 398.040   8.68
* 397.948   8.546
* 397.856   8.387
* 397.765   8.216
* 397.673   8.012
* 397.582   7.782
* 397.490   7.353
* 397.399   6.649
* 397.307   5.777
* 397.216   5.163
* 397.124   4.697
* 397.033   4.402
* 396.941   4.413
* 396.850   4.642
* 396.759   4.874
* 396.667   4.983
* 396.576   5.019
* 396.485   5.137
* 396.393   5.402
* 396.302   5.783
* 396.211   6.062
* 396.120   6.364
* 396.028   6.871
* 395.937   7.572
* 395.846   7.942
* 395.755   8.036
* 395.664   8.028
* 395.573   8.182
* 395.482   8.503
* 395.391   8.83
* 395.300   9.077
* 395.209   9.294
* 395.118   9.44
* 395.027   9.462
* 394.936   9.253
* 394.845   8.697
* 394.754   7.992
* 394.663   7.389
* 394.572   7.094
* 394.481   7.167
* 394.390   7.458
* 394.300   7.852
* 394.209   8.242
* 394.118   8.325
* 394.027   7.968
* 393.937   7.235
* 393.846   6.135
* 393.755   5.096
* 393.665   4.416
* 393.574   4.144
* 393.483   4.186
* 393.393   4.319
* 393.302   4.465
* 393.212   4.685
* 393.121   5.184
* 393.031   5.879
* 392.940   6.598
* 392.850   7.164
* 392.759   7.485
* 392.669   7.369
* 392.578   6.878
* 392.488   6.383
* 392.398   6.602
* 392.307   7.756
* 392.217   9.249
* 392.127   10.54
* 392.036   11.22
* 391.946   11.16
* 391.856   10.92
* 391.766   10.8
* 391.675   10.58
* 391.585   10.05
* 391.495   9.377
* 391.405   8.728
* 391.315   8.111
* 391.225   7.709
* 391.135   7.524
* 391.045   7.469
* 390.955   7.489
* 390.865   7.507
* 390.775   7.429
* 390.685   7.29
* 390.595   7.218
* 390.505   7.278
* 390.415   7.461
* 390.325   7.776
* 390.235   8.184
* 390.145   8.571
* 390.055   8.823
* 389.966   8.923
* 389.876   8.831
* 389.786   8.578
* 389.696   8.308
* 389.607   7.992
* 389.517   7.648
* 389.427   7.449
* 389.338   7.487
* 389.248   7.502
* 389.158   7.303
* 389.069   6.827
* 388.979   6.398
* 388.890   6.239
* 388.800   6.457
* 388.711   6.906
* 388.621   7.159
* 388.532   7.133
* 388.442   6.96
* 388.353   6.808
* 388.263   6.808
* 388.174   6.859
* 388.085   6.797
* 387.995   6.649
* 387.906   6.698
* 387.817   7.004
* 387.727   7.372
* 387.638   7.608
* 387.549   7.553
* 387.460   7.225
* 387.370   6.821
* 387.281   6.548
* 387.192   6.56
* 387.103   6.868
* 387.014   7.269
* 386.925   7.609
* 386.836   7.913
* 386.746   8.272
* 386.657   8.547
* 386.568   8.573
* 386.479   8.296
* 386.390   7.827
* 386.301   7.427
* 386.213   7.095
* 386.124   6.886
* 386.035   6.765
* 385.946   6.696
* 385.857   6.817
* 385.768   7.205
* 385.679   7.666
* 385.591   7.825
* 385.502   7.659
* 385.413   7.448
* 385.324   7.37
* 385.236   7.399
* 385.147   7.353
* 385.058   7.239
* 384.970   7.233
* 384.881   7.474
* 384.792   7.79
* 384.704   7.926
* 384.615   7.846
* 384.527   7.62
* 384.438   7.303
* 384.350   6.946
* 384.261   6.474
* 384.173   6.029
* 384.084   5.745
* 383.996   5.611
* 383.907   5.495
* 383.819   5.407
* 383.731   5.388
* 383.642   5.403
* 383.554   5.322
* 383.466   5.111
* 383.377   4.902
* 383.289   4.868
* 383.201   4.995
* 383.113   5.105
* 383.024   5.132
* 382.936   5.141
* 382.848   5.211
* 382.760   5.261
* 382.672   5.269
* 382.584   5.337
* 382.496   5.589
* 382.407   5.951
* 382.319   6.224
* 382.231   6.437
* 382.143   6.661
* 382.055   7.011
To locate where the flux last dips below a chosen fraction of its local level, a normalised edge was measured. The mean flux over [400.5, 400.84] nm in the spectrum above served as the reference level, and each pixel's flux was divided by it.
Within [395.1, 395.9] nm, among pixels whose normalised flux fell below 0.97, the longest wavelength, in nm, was 395.846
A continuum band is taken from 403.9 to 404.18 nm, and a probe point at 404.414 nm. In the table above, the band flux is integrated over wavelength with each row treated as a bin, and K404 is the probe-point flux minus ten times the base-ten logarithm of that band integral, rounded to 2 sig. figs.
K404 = 4.7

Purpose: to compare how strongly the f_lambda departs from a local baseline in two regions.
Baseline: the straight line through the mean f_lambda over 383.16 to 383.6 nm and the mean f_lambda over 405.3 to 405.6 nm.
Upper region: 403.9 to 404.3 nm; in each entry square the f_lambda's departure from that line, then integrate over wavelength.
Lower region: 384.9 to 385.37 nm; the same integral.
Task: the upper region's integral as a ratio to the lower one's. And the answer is 0.2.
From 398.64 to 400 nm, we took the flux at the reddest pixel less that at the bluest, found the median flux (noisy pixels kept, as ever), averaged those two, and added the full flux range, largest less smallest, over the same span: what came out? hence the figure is 7.8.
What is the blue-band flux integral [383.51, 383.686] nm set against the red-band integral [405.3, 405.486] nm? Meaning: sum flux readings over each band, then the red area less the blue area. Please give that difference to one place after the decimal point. 1.0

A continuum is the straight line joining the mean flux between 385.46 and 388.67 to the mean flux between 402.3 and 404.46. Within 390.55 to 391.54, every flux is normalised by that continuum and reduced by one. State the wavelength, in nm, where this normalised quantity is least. 390.595 nm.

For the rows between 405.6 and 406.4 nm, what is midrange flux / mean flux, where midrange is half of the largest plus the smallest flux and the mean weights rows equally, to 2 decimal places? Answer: 1.01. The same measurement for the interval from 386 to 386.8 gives 0.99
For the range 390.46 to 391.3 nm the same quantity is 1.00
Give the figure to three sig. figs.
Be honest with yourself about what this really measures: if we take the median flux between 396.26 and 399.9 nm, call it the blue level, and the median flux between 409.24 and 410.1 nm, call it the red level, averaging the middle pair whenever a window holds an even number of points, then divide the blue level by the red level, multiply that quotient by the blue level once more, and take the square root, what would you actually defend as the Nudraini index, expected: 2.87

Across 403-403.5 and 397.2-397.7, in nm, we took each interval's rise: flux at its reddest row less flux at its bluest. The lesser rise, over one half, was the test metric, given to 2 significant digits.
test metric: 1.6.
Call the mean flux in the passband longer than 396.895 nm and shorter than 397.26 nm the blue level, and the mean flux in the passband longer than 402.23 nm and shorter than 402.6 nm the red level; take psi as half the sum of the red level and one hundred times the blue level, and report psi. 238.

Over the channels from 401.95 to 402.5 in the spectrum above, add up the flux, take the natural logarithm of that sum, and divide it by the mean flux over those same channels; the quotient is 0.41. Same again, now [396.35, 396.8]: 0.64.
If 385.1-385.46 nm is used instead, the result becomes 0.46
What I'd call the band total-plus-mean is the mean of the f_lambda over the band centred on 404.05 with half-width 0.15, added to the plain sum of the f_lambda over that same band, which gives 44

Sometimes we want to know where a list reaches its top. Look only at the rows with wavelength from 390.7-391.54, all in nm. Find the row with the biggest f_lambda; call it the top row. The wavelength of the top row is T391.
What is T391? 391.495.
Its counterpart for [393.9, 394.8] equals 394.118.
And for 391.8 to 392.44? 392.036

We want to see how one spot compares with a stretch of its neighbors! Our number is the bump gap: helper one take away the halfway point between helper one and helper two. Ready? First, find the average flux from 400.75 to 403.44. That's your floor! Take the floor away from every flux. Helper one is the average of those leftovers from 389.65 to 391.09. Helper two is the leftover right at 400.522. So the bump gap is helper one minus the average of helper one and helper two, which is -1.2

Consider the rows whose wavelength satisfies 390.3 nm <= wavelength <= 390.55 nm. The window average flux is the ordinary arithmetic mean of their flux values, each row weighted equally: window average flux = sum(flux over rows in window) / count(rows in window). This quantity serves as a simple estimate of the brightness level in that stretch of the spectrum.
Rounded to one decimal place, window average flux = 7.5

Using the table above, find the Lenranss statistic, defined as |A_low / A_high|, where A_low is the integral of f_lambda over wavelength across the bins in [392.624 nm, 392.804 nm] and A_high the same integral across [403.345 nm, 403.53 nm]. 0.74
